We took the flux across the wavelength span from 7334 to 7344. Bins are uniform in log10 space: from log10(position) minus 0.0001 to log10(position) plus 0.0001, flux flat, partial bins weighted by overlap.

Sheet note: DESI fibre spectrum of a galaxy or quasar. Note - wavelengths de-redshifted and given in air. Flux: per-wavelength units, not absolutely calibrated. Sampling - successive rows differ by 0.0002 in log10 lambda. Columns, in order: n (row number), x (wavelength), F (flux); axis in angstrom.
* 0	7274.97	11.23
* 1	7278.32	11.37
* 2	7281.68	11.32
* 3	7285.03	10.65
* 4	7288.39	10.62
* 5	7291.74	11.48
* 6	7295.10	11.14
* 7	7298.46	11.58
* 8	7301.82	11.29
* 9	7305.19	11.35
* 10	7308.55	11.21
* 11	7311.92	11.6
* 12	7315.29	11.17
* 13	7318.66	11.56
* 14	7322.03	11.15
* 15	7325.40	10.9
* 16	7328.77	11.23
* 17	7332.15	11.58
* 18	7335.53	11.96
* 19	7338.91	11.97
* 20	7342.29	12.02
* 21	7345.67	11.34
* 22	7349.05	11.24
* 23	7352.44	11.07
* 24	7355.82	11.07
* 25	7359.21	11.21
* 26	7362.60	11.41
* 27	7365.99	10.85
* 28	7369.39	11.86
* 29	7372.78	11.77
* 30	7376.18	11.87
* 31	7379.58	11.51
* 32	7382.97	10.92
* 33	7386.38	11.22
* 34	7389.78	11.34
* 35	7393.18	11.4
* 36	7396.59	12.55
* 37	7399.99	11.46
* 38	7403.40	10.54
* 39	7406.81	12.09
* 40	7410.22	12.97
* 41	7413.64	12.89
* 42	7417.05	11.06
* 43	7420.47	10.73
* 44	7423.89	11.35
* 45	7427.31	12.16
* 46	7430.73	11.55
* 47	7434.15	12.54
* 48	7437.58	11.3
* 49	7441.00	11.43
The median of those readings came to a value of 12.0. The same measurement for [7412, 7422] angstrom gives 11.1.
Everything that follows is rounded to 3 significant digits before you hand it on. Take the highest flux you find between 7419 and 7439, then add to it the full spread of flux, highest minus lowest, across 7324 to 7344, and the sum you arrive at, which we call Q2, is 13.7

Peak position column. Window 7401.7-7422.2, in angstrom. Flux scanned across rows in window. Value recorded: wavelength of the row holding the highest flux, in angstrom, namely 7410.22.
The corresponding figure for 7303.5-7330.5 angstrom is 7311.92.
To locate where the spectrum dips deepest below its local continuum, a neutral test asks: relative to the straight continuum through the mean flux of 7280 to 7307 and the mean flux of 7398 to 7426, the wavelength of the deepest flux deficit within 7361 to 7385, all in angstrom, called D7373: 7365.99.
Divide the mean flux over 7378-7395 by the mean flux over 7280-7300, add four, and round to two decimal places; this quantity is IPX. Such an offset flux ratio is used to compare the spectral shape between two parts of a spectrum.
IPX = 5.01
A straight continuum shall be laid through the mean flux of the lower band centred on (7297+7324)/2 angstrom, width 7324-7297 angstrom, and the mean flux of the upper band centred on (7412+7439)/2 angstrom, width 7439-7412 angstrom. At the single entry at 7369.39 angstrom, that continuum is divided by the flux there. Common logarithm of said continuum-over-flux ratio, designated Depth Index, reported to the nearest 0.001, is -0.012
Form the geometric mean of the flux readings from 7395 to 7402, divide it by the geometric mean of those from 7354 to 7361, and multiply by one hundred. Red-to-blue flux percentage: 108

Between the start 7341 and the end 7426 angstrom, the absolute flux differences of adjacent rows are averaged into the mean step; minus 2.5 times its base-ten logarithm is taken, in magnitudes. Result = 0.67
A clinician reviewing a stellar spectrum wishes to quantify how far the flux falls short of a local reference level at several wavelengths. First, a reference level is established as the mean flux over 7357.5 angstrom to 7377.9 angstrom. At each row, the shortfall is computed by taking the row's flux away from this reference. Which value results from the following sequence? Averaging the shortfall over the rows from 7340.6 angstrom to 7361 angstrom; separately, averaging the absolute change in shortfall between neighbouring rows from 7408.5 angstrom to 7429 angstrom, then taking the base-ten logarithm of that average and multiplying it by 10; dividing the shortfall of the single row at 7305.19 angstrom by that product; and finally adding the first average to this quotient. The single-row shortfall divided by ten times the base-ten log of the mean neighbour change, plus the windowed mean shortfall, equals 0.06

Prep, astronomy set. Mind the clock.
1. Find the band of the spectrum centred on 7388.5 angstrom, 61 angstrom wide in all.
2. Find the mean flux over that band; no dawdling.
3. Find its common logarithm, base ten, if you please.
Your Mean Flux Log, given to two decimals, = 1.06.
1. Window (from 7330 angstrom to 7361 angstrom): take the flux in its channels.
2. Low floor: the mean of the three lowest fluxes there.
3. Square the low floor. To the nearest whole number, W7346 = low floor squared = 124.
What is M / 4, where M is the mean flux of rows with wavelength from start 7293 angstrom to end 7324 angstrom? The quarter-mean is 2.83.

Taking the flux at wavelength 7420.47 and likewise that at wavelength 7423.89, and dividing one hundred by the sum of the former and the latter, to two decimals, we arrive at 4.53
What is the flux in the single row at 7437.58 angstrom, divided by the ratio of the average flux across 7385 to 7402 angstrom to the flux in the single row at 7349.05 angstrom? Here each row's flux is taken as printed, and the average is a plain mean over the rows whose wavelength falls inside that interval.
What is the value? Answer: 11.0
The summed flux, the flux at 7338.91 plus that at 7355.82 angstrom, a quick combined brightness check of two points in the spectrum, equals 23.0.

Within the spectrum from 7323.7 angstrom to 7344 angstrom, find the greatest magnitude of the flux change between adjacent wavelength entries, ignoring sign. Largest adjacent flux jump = 0.4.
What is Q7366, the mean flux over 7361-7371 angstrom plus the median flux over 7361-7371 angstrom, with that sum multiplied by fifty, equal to 1139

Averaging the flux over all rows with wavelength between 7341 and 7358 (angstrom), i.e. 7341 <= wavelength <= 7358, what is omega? 11.3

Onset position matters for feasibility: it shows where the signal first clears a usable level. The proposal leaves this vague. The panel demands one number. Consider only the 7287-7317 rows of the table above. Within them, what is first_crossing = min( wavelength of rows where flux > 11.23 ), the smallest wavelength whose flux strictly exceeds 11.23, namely 7291.74 angstrom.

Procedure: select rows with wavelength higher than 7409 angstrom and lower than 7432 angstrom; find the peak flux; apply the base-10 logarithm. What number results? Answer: 1.11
